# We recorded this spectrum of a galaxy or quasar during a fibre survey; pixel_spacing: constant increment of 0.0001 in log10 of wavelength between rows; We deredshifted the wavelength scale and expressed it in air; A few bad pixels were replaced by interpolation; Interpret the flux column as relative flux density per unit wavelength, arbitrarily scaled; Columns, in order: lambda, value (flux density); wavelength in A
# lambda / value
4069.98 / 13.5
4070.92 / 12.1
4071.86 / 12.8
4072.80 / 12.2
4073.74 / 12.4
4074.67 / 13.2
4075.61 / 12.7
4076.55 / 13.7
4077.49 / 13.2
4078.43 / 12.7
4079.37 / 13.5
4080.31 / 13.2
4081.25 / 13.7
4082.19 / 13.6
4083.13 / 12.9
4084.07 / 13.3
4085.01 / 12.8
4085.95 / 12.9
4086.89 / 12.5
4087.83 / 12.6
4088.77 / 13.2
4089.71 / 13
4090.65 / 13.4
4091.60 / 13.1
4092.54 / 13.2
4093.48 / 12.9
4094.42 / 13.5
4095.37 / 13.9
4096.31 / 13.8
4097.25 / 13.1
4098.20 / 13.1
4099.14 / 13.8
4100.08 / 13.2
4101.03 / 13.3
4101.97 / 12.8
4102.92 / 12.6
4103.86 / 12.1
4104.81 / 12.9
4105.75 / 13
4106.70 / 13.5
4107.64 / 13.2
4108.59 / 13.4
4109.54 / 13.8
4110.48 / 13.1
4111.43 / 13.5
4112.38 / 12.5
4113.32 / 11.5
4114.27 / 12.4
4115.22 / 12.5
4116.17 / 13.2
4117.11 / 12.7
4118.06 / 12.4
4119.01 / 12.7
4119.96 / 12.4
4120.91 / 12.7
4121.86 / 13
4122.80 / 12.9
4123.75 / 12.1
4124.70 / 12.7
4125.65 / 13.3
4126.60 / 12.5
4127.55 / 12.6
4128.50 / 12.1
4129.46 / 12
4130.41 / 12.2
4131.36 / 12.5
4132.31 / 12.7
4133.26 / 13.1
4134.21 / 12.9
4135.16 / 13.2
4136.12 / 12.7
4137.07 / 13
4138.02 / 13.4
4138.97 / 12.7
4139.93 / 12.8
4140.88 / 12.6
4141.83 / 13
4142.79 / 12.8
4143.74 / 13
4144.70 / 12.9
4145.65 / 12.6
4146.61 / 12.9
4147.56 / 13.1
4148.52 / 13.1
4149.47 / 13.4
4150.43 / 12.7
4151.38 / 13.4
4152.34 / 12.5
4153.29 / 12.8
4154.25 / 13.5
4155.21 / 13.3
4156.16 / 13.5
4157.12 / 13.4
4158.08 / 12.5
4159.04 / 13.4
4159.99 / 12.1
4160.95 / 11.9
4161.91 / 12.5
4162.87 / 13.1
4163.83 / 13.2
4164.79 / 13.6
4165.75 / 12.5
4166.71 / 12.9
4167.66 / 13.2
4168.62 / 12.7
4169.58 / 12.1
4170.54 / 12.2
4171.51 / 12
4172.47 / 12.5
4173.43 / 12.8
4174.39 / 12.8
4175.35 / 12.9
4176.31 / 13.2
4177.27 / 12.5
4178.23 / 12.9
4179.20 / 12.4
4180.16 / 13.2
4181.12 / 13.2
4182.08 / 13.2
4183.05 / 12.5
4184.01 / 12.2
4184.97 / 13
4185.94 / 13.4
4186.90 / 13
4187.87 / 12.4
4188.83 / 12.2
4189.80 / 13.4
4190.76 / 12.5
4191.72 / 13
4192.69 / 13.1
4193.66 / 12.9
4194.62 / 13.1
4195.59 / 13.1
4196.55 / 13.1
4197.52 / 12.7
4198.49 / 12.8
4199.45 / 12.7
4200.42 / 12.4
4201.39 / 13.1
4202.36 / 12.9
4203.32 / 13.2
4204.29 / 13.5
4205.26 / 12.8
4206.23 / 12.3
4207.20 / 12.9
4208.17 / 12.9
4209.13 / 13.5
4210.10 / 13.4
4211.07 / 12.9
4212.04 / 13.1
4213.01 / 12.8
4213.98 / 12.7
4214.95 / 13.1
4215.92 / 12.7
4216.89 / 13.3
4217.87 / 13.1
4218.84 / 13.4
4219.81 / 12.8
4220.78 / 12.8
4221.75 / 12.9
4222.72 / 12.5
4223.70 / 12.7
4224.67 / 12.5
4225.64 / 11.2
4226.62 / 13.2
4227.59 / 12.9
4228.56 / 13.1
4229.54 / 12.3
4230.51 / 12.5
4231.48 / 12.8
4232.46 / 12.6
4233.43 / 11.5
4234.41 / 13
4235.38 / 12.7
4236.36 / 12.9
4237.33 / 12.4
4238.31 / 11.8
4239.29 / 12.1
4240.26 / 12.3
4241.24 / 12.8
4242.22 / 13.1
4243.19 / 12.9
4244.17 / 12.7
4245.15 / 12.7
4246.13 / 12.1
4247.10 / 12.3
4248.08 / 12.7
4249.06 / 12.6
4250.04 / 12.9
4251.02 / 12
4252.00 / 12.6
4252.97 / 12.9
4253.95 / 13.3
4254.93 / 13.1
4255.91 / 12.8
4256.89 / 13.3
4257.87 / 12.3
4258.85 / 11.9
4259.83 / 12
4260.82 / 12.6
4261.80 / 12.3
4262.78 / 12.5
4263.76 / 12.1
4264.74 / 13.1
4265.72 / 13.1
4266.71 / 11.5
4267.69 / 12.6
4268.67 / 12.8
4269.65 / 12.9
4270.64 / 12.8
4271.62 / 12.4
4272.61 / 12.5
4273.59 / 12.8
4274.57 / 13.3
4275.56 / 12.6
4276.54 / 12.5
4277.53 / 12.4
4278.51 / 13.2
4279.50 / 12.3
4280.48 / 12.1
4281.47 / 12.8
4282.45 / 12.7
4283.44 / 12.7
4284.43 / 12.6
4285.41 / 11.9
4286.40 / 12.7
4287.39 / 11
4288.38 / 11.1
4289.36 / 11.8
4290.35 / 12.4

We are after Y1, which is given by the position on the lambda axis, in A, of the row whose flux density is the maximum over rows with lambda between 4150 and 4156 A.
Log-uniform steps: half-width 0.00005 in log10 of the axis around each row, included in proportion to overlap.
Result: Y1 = 4154.25 A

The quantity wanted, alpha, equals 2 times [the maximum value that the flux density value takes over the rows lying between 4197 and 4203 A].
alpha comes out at 26.2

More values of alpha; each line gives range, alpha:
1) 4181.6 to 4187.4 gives 26.8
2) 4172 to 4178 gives 26.4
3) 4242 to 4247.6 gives 26.2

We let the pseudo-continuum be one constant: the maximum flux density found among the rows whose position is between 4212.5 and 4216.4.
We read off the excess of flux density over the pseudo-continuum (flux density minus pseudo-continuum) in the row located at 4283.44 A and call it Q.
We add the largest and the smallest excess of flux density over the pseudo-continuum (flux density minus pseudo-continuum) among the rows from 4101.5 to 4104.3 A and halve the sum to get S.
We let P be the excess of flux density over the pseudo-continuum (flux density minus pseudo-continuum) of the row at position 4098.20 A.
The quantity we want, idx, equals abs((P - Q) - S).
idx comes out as 1.05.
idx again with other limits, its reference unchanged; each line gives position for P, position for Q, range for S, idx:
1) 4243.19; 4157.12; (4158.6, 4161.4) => 0.05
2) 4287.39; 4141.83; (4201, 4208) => 1.80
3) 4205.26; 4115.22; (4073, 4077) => 0.35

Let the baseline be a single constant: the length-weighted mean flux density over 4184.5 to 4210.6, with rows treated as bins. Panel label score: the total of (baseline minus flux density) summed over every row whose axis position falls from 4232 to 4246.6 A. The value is 6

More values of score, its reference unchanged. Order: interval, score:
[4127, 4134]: 3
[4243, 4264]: 8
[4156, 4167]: 1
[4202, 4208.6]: 0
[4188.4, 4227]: 2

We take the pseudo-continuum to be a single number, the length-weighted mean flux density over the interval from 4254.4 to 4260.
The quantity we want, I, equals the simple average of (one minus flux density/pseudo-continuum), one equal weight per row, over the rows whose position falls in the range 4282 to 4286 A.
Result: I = 0.010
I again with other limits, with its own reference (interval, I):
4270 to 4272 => 0.001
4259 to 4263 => 0.020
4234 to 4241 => 0.012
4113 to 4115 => 0.052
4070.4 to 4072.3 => 0.012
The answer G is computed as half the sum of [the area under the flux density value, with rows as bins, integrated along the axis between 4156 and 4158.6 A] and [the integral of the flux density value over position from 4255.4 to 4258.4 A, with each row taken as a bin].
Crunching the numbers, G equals 36.2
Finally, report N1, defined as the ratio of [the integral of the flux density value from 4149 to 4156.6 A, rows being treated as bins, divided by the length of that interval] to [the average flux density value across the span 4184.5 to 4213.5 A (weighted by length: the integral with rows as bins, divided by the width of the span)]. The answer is 1.02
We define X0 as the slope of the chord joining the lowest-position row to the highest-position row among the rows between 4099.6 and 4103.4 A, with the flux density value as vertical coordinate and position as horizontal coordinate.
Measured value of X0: -0.2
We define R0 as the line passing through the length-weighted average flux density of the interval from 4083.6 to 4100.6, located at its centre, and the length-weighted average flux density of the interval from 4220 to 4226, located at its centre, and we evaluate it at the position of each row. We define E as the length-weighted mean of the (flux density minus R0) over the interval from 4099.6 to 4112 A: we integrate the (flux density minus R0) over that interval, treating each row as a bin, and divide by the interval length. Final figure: 0.0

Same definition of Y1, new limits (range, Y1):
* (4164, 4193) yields 4164.79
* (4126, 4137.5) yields 4135.16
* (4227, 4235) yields 4228.56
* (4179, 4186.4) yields 4185.94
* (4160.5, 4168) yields 4164.79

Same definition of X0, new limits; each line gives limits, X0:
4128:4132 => 0.1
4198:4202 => 0.1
